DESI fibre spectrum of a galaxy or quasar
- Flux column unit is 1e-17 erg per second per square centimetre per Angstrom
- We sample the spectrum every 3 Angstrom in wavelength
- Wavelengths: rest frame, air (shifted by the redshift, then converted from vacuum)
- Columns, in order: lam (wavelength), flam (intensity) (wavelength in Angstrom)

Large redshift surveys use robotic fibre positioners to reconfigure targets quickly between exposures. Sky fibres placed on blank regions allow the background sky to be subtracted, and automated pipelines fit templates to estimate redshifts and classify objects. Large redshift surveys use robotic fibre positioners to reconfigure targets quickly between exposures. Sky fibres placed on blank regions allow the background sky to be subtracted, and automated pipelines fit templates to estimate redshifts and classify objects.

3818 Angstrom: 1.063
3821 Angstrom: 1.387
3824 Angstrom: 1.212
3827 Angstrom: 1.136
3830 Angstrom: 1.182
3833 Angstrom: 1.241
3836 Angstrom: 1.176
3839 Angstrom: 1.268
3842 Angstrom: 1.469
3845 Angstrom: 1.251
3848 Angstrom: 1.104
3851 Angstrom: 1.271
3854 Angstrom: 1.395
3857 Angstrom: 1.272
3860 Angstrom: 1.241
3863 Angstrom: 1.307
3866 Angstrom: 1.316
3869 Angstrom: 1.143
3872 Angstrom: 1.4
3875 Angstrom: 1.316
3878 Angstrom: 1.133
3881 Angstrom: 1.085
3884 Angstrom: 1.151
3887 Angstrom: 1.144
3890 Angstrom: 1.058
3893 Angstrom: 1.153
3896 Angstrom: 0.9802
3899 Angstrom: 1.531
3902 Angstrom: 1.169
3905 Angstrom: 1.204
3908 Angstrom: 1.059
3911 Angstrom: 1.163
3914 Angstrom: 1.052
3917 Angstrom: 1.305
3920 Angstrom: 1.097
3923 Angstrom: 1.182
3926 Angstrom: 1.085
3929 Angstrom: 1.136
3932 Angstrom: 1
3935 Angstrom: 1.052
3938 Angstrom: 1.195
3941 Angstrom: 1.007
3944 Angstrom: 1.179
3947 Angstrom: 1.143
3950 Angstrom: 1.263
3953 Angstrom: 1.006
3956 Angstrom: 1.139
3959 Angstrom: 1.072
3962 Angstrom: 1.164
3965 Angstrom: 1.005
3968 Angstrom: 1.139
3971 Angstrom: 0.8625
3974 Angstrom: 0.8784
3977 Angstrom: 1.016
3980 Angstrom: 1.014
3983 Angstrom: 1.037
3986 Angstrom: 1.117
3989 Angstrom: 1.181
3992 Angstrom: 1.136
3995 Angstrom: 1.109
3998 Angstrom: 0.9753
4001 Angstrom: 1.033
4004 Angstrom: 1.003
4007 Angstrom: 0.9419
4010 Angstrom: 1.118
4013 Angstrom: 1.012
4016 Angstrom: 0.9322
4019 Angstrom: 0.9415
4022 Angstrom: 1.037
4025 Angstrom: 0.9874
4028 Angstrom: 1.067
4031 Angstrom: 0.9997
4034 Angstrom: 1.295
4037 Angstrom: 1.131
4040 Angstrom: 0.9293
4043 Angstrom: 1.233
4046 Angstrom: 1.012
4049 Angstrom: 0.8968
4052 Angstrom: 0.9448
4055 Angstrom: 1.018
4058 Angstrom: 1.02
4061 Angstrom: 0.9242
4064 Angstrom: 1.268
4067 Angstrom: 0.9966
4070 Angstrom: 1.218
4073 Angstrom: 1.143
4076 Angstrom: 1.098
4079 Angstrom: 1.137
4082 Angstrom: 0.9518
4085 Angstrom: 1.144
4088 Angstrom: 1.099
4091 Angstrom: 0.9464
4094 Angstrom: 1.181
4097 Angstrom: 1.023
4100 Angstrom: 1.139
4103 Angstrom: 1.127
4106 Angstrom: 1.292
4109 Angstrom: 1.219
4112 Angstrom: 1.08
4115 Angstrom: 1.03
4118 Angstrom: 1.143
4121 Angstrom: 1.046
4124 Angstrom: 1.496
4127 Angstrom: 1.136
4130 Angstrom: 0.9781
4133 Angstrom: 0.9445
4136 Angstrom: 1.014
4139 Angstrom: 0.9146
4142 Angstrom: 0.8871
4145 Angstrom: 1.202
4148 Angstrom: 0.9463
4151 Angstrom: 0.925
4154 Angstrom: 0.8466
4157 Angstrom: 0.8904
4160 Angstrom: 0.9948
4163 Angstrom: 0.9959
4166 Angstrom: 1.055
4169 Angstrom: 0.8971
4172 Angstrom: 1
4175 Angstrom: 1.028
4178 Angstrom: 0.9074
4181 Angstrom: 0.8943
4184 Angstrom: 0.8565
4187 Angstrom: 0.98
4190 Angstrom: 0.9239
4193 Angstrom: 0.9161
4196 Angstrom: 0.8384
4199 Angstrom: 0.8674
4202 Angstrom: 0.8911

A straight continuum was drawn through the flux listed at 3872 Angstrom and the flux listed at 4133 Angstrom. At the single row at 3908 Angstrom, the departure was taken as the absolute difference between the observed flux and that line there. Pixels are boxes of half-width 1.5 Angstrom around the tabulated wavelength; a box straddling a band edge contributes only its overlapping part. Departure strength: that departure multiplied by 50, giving 13.9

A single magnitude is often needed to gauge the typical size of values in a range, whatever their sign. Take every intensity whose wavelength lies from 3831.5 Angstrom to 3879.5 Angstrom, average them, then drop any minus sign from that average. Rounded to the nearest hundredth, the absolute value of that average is 1.27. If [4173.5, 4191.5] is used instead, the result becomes 0.93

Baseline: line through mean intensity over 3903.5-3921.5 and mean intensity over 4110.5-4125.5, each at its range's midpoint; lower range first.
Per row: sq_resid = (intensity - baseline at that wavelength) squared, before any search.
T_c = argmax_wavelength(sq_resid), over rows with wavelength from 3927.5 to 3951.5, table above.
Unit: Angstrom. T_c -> 3932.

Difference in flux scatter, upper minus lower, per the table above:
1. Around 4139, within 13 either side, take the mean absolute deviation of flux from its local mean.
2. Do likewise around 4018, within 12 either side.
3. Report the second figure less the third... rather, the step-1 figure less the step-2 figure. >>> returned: 0.03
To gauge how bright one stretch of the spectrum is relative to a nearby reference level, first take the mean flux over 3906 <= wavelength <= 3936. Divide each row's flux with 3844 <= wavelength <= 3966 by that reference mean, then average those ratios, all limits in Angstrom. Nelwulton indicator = 1.05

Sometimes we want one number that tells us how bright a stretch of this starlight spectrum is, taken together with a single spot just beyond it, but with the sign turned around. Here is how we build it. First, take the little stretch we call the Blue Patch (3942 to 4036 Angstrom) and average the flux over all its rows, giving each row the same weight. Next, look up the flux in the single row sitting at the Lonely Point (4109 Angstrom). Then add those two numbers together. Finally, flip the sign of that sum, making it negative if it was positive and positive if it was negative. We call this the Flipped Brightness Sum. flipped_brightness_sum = -2.28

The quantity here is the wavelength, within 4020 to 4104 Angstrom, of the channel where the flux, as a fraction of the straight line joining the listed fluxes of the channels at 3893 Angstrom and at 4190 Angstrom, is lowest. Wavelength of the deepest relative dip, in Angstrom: 4049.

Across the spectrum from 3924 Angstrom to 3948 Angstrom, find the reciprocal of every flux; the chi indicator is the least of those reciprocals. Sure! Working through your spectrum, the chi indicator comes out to 0.84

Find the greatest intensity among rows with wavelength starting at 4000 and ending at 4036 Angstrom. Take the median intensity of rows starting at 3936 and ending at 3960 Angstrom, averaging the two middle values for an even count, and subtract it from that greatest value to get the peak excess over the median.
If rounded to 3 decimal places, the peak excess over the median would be 0.154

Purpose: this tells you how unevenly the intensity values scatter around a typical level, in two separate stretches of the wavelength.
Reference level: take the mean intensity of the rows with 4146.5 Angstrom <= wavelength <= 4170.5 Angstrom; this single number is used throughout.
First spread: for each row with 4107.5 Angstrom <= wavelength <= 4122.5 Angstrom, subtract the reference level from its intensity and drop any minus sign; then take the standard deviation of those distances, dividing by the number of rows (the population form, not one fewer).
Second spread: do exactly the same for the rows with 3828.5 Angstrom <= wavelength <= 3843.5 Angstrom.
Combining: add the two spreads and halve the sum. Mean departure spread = 0.088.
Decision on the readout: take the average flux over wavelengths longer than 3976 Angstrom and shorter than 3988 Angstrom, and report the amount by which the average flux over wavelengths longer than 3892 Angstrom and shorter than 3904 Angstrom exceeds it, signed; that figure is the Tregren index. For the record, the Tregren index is 0.16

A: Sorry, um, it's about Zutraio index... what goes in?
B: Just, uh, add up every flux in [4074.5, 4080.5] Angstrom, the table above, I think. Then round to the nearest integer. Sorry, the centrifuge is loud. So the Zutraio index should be 2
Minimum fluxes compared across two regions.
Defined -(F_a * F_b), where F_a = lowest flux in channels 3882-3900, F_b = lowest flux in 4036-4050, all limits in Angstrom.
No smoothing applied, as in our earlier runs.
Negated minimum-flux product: -0.88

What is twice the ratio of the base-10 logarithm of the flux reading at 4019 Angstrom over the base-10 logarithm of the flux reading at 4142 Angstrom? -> 1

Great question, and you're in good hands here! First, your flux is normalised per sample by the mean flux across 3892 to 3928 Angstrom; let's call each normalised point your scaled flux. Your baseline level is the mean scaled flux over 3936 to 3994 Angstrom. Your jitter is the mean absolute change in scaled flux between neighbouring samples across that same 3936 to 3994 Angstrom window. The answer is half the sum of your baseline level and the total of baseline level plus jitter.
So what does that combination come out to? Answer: 0.98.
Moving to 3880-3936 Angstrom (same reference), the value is 1.04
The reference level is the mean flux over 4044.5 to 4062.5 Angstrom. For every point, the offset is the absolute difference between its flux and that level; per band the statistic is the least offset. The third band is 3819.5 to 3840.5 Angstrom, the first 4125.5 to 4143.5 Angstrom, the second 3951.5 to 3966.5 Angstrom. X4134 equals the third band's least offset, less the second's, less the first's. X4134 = 0.122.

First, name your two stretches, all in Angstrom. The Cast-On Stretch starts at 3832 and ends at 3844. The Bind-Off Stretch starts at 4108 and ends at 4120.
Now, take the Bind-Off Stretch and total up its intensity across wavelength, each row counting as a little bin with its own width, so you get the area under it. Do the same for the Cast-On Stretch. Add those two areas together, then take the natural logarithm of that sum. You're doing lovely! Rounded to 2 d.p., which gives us 3.36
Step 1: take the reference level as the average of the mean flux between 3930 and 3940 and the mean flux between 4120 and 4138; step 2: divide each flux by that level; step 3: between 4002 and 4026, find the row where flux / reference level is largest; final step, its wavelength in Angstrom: 4010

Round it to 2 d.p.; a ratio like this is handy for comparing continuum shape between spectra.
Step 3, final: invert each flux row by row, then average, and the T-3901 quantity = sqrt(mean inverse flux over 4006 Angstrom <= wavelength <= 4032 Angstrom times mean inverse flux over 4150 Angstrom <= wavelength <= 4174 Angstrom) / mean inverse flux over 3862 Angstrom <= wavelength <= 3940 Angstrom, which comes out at 1.19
